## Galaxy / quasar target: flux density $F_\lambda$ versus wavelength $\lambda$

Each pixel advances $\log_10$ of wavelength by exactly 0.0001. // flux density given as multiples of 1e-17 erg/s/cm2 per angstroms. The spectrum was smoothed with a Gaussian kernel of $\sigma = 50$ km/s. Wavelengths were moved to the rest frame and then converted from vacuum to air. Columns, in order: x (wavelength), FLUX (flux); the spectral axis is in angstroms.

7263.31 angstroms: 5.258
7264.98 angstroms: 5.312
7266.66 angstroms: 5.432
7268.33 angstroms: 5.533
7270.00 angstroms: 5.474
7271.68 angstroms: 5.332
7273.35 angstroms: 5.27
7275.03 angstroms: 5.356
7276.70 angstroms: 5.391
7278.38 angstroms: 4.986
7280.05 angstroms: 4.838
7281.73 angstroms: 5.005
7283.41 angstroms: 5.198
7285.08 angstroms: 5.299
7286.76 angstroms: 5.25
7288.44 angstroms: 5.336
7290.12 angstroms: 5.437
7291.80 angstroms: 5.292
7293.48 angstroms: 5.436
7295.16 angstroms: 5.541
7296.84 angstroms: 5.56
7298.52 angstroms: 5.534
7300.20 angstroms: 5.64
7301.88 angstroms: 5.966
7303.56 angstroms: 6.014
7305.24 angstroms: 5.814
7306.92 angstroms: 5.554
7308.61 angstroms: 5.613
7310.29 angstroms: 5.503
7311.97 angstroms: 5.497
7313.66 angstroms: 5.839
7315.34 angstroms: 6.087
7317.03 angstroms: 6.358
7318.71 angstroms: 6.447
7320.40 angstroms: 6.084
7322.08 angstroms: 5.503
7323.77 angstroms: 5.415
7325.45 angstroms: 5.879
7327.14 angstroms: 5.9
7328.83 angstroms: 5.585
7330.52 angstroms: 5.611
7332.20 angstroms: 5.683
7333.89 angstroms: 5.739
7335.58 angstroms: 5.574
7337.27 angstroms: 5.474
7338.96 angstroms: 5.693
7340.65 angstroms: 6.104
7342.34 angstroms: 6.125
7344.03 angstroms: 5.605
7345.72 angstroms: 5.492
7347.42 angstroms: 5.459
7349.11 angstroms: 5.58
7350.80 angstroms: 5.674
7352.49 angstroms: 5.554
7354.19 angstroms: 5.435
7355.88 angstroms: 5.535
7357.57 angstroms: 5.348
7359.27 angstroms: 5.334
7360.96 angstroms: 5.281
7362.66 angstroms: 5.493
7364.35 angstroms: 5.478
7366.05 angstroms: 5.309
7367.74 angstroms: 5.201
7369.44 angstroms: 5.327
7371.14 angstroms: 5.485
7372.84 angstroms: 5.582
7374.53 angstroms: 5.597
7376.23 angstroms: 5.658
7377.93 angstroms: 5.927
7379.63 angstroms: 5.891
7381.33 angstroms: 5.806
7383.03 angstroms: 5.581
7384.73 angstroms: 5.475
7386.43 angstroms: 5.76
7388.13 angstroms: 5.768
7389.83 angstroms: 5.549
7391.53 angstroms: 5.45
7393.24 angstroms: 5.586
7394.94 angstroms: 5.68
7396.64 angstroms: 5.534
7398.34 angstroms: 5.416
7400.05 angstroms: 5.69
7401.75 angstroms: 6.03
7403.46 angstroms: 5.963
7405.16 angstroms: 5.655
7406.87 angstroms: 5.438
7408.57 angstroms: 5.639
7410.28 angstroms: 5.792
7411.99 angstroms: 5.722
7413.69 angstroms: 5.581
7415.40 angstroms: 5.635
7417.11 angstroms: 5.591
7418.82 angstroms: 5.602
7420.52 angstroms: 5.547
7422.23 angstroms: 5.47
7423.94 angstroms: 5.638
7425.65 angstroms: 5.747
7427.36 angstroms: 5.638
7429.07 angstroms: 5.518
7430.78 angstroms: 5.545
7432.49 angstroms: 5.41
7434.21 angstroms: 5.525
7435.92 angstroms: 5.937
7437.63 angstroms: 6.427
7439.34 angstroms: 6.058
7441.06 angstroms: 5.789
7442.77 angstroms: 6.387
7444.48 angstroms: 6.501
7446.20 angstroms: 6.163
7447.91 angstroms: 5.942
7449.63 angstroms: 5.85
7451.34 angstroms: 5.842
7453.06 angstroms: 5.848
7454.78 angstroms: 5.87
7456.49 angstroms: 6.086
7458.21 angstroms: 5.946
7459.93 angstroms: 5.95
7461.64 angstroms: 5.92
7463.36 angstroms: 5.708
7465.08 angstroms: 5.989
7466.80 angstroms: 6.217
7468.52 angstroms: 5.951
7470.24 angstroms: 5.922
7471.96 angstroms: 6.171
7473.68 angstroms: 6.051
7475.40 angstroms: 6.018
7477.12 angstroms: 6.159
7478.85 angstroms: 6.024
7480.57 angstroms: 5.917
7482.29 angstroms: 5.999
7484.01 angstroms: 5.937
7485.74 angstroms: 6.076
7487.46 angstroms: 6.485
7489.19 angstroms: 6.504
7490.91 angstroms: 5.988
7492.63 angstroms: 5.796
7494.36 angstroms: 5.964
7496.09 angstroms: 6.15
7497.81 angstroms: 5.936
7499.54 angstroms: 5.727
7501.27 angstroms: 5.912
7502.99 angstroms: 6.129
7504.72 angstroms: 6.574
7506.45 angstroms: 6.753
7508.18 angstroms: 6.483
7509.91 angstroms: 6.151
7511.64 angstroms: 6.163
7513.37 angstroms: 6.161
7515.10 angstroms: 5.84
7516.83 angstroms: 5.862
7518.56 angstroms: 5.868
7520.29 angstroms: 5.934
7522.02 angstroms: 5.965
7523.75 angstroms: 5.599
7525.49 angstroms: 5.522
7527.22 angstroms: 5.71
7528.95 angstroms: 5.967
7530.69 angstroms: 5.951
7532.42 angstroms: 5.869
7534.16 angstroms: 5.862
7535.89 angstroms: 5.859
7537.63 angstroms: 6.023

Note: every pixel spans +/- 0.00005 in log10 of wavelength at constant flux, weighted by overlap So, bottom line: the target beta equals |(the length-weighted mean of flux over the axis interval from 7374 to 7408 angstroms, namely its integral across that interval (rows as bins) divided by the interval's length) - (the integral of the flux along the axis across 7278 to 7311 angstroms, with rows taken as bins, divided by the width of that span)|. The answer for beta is 0.23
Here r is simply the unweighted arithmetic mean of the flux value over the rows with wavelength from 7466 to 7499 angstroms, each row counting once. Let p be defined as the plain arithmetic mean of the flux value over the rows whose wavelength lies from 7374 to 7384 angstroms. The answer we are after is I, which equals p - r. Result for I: -0.32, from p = 5.7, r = 6.1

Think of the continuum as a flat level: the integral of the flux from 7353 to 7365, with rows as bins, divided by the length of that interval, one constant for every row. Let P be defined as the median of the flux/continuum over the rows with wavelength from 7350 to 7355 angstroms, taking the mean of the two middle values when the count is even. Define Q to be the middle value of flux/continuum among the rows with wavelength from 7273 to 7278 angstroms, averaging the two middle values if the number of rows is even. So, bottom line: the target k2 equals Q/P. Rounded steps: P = 1.03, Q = 0.99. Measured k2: 0.96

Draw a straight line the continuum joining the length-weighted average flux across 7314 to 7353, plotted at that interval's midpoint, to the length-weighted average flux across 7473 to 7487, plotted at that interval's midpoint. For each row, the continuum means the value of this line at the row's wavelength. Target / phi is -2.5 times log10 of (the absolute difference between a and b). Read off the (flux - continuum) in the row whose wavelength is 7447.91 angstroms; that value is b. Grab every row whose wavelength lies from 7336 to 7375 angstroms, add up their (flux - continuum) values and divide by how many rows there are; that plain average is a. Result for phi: 1.5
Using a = -0.28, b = 0.0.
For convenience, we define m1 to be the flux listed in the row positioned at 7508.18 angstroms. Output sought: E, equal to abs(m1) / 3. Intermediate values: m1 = 6.483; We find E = 2.16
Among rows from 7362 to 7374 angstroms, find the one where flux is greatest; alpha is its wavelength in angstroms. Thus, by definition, 7372.84 angstroms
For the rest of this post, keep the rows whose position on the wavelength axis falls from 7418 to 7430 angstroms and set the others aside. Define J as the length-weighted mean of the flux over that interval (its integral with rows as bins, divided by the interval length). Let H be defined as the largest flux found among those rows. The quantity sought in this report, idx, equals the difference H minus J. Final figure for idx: 0.15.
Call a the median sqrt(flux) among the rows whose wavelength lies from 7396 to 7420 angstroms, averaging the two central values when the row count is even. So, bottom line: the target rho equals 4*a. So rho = 9.5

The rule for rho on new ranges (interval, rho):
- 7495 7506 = 9.8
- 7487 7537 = 9.8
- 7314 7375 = 9.4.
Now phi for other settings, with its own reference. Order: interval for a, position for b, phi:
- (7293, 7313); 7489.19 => 0.7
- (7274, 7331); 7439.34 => 1.6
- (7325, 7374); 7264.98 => 2.4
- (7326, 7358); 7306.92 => 4.1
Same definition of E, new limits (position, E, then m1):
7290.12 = 1.81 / 5.437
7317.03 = 2.12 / 6.358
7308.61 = 1.87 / 5.613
